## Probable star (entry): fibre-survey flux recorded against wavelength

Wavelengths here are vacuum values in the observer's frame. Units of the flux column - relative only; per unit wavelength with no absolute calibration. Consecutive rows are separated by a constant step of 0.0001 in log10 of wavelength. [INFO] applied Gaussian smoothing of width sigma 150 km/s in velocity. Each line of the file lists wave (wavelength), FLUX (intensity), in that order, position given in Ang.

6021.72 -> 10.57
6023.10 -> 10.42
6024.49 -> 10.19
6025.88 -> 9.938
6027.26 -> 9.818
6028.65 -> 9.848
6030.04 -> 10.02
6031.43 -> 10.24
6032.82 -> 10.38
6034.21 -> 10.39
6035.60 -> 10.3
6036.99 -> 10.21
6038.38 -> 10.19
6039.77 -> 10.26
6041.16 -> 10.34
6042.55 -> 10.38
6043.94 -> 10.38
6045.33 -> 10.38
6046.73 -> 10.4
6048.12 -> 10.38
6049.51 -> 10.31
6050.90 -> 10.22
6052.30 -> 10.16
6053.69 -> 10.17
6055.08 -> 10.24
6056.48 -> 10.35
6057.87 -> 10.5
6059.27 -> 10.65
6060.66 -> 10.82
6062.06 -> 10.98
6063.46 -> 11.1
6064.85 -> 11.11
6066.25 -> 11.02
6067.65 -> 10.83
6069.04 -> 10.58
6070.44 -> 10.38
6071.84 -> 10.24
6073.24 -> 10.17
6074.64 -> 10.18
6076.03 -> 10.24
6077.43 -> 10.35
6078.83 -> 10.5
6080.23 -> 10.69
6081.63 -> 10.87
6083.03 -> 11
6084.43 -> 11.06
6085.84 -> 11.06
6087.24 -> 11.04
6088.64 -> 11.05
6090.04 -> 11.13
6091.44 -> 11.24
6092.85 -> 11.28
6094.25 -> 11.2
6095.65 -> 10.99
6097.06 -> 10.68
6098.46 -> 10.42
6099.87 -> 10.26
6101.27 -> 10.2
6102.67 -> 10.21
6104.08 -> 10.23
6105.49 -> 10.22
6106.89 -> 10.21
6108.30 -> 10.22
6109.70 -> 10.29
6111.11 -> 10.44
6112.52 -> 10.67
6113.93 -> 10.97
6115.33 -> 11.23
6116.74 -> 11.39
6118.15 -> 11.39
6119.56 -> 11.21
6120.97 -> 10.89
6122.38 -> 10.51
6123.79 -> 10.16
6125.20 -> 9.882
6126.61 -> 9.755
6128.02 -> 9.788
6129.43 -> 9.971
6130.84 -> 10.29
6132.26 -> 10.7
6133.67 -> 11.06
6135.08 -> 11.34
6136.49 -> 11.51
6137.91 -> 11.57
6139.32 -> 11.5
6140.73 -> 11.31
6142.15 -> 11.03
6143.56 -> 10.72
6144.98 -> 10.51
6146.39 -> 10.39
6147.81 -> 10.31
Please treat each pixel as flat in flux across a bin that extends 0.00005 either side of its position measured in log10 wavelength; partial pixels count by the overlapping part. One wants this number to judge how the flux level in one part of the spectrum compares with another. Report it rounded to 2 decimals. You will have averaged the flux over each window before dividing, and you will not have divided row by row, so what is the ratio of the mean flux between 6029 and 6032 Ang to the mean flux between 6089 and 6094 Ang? 0.90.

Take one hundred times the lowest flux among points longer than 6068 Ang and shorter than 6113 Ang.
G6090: 1017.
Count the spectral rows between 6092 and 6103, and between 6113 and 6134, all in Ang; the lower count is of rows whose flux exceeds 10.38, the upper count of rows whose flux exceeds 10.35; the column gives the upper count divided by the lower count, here 1.8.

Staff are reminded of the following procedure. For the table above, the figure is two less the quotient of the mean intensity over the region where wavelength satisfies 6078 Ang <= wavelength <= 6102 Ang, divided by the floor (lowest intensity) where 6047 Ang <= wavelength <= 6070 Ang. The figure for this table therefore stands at 0.93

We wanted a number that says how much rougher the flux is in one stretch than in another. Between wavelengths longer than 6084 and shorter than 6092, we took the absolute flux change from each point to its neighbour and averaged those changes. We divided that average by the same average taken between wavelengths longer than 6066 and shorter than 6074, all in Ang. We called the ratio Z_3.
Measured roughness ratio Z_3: 0.26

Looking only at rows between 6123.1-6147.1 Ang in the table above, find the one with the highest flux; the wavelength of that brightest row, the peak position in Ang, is 6137.91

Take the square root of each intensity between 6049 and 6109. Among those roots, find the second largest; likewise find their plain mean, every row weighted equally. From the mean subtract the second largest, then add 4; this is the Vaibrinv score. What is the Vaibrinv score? 3.90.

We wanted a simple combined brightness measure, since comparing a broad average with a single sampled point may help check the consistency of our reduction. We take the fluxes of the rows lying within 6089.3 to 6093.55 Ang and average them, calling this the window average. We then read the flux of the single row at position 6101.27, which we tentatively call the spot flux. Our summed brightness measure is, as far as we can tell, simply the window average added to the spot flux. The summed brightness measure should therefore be 21.4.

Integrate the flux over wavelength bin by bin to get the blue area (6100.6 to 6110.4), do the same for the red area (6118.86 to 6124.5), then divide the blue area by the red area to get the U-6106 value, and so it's 1.7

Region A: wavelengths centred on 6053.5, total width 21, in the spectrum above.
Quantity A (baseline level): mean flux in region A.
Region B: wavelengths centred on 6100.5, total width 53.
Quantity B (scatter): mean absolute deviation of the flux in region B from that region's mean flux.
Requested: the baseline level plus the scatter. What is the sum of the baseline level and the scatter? 10.9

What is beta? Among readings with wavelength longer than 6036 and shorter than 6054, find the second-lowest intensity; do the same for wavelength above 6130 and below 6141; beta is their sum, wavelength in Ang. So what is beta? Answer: 20.9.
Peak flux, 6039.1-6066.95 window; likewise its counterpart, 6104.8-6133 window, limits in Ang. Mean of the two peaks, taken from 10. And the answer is -1.25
